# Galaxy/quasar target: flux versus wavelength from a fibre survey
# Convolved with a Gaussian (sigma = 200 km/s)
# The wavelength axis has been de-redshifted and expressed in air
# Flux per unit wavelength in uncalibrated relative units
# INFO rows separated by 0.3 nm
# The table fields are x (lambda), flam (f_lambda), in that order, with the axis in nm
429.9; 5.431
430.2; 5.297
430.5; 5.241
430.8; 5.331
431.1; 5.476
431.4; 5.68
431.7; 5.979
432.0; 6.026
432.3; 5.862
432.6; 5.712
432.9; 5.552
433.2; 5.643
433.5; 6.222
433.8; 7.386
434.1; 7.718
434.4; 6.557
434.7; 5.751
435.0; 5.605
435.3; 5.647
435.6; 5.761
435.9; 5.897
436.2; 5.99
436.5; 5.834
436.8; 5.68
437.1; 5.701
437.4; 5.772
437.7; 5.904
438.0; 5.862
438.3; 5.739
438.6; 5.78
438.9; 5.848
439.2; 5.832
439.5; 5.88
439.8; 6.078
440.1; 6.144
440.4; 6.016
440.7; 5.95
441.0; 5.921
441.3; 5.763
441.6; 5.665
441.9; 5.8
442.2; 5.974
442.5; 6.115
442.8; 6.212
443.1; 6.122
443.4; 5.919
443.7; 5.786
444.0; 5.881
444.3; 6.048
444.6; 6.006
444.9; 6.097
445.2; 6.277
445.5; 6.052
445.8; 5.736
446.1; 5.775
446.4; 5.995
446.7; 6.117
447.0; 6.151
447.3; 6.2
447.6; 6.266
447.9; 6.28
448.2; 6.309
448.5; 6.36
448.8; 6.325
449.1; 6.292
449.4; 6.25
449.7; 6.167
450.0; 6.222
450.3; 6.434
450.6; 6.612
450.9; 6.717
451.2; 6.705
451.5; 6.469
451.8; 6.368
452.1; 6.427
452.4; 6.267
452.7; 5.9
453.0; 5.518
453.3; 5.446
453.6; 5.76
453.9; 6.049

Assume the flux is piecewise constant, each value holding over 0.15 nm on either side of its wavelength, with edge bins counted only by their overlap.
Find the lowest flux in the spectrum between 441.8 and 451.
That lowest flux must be 5.736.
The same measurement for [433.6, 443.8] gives 5.605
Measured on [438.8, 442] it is 5.665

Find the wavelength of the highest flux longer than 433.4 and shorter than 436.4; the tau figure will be 434.1 nm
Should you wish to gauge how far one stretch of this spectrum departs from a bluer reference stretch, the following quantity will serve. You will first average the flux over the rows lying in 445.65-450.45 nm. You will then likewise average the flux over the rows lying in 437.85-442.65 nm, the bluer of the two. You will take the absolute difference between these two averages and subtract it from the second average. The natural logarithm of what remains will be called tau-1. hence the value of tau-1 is 1.726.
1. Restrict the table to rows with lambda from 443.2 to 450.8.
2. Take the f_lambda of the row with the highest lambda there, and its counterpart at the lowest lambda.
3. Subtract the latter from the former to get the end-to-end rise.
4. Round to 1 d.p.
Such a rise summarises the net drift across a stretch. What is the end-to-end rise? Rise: 0.7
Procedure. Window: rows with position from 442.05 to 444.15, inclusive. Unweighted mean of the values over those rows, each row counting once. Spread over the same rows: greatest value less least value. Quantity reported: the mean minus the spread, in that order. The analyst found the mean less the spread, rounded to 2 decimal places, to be 5.58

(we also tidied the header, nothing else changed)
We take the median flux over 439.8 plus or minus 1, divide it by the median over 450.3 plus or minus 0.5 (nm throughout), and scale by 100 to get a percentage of 92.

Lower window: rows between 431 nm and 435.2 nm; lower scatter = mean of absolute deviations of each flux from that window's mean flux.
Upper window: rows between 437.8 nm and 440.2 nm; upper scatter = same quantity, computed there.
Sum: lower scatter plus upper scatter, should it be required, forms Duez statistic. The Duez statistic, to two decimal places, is 0.61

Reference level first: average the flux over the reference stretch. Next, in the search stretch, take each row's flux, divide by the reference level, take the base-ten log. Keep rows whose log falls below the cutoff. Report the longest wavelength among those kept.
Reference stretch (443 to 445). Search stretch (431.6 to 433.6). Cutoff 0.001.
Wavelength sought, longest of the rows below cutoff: 433.2 nm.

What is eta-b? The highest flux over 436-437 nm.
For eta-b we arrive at 5.99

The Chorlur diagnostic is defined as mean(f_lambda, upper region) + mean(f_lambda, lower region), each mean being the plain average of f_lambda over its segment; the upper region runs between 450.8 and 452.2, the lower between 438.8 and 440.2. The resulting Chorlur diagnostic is 12.5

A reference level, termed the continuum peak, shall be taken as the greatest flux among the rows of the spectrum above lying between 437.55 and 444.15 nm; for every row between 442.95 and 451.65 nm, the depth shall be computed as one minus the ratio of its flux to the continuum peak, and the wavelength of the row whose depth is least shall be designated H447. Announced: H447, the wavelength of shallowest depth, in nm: 450.9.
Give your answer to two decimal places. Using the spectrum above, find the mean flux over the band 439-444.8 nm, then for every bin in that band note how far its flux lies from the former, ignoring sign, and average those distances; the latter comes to 0.12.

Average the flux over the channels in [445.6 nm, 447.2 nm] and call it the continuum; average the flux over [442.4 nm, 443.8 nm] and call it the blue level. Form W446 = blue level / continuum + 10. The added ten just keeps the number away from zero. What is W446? 11.0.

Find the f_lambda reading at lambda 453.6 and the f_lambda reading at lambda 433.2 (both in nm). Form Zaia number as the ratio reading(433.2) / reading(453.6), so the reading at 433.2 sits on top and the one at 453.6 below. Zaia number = 0.98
